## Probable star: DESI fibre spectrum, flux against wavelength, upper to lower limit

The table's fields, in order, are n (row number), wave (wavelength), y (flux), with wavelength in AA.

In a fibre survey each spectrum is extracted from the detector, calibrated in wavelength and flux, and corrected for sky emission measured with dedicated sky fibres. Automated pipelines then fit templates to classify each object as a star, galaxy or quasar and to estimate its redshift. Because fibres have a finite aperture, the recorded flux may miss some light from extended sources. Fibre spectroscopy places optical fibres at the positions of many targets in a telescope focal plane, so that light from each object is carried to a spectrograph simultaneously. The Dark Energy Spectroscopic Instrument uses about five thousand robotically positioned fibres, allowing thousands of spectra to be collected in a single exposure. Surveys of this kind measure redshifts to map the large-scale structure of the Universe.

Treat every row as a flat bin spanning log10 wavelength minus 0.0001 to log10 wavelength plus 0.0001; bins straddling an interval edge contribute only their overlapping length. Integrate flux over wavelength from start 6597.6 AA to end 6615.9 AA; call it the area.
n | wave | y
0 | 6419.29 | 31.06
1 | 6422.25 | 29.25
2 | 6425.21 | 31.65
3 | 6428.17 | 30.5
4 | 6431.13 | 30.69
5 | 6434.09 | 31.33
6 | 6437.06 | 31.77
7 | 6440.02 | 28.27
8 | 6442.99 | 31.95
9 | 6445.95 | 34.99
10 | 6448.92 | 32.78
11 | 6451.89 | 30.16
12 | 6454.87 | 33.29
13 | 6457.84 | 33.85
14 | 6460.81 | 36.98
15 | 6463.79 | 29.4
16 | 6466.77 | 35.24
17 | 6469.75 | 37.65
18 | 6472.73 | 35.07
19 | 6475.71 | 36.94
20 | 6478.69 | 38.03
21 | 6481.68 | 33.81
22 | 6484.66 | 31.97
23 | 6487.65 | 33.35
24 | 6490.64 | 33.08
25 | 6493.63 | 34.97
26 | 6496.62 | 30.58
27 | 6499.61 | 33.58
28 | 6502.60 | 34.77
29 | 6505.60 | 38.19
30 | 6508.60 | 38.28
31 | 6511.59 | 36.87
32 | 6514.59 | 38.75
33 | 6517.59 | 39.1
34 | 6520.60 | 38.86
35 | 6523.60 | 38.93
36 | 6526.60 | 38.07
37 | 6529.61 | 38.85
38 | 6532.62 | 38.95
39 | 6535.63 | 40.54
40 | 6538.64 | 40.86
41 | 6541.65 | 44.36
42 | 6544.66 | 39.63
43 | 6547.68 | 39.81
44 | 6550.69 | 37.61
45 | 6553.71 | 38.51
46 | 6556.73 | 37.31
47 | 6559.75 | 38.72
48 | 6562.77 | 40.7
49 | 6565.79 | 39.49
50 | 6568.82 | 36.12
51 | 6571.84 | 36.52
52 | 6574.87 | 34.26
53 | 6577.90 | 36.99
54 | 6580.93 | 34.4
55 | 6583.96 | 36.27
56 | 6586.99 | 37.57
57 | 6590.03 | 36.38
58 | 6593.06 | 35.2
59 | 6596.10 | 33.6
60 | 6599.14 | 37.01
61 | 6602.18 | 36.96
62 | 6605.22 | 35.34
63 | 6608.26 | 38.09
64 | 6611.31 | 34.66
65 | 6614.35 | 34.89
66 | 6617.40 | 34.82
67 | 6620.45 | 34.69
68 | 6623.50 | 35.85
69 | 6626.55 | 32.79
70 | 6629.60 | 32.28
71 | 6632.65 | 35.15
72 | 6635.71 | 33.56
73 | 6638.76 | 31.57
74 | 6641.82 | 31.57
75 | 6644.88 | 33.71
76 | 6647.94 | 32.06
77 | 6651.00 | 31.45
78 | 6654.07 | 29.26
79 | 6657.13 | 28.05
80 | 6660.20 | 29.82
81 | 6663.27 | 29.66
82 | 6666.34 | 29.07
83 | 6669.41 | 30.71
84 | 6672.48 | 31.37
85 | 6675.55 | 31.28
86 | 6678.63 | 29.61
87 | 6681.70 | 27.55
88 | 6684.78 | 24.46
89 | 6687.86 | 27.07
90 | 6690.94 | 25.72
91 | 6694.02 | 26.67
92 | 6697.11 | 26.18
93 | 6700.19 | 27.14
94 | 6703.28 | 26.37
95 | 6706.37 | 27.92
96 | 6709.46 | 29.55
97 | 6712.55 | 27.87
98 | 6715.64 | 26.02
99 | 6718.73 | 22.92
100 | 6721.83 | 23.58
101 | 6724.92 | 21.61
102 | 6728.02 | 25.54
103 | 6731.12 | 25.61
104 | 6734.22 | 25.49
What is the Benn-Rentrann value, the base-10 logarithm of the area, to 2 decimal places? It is 2.82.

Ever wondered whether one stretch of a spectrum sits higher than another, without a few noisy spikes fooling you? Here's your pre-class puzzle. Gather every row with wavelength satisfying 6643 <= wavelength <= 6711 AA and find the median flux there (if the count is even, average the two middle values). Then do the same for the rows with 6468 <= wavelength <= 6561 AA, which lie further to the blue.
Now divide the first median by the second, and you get 0.77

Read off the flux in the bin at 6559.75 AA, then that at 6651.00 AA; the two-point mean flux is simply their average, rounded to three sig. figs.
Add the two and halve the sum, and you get 35.1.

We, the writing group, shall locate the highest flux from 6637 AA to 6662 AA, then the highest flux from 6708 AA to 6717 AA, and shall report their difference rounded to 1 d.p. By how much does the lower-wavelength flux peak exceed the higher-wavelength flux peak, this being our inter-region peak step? 4.2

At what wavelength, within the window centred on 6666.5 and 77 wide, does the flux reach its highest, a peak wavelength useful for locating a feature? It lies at 6632.65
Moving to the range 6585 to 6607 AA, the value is 6586.99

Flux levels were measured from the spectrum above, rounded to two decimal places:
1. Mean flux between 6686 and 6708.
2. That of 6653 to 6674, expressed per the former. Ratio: 1.11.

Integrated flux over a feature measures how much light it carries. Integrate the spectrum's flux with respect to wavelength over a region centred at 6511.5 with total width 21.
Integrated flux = 794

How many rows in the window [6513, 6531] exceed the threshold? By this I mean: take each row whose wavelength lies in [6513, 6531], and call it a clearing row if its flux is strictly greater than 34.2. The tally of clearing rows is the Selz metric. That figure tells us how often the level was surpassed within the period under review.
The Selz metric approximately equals 6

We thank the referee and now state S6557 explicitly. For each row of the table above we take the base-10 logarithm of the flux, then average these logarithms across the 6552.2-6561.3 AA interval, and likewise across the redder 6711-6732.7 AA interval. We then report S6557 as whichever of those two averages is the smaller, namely 1.39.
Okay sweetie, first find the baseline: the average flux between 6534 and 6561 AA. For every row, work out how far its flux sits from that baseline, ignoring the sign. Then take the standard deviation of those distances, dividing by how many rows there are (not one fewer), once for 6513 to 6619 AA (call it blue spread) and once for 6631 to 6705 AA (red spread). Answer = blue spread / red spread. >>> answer 0.6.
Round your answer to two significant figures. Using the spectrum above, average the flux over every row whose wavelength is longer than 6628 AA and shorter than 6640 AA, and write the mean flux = 33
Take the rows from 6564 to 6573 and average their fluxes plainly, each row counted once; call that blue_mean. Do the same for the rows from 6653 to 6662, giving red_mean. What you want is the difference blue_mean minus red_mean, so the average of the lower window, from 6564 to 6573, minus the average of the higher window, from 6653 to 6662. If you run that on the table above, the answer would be 8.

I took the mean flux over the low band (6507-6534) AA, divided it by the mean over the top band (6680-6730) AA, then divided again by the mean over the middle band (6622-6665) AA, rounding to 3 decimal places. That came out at 0.046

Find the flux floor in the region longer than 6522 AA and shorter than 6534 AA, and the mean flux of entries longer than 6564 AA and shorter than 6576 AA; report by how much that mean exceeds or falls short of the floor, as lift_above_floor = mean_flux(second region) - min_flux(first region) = -1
